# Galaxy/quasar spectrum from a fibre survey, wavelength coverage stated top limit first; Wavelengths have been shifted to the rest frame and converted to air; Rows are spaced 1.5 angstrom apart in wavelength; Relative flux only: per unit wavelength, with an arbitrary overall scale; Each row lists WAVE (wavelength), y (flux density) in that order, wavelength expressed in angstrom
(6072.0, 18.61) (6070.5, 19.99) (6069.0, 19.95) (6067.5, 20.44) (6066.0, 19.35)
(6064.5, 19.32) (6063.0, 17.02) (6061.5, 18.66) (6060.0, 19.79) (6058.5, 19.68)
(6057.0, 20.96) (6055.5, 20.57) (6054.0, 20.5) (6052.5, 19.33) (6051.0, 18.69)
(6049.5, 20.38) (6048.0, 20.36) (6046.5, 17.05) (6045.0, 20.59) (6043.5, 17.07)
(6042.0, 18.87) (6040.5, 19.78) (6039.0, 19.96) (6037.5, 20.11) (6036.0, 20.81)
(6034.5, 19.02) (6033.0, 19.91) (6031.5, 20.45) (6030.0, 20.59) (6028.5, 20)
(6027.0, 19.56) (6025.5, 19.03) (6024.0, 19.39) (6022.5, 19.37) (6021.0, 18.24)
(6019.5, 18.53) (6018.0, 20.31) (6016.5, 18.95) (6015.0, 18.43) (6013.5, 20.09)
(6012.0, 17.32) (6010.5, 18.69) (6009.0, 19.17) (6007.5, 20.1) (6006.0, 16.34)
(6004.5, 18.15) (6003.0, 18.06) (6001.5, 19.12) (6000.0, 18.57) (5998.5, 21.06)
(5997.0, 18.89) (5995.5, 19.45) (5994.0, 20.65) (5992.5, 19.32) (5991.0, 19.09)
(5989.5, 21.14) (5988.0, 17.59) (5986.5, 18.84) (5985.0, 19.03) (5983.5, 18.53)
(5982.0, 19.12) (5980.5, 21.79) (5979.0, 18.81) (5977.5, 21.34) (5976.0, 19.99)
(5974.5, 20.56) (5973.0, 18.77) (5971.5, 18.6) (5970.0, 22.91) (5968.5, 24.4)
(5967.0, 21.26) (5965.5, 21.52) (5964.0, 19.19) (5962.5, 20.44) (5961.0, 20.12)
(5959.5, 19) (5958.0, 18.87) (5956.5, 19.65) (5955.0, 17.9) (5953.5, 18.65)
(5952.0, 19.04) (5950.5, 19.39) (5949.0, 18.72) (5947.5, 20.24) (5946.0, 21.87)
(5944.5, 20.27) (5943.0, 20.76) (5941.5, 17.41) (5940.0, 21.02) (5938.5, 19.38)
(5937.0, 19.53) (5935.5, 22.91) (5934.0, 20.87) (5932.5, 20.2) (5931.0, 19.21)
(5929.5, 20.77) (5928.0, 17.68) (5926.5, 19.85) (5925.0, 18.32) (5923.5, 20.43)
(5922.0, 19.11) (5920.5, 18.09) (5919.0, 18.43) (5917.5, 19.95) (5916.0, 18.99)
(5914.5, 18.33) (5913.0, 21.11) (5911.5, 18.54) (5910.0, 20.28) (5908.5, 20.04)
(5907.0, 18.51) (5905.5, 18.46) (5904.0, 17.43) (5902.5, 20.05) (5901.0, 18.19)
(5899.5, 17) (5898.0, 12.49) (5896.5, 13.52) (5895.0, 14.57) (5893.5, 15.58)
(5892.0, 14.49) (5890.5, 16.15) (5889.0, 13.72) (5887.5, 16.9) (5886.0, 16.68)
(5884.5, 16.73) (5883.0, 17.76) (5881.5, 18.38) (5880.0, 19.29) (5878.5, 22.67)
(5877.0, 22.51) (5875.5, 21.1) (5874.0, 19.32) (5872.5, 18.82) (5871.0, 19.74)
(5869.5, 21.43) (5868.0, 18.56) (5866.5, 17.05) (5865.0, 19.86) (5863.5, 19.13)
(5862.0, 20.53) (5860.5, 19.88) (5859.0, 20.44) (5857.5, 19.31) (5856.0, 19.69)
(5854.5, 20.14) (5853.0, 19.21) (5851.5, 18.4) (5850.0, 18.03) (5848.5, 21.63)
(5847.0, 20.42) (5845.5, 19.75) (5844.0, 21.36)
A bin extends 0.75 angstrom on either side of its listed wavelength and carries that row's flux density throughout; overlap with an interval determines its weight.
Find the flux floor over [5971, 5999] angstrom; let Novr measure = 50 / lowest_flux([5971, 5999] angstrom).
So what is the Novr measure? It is 2.84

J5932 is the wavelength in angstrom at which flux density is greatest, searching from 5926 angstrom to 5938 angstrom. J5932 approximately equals 5935.5 angstrom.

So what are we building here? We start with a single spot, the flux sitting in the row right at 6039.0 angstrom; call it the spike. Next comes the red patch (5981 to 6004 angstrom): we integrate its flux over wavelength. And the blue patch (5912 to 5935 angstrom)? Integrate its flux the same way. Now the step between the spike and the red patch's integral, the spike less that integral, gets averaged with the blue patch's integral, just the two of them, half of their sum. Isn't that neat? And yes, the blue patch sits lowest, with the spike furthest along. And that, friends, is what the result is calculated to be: 12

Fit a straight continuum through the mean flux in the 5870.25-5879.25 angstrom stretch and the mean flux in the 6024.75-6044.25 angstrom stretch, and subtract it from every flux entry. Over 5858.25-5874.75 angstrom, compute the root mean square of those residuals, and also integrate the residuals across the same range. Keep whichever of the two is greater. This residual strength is 1.6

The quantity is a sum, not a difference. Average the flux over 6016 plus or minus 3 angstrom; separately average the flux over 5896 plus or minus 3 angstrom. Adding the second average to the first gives 33.5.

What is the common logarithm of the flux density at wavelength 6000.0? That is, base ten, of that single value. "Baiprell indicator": 1.27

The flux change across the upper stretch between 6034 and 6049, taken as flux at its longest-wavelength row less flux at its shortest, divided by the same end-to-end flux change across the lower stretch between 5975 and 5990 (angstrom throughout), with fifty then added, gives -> 51.2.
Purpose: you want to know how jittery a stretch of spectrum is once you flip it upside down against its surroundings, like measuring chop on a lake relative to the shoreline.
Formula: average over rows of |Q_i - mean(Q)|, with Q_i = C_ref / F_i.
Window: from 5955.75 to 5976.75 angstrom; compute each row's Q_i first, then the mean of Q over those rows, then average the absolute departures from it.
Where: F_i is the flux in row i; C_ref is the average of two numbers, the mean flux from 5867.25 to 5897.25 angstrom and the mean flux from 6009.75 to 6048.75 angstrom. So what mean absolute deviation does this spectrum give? 0.054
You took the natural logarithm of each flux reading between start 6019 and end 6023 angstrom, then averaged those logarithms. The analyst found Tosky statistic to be 2.93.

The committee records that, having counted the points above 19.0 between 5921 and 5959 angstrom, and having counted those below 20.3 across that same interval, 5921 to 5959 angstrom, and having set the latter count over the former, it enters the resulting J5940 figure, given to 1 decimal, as 1.0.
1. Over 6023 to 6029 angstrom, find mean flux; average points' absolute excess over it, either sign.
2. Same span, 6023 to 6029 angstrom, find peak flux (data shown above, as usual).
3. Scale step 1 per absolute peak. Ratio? 0.014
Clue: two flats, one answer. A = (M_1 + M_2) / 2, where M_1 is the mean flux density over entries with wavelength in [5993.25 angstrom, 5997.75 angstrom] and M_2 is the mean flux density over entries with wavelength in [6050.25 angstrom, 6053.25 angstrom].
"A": 19.34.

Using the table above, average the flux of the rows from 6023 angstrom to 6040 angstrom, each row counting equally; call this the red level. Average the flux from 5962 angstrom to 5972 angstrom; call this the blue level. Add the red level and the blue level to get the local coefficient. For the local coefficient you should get 41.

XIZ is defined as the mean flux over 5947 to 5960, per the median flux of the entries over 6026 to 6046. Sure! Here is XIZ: 0.95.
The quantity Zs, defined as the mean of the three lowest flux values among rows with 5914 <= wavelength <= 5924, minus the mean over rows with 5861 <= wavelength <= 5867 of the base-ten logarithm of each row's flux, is 17.0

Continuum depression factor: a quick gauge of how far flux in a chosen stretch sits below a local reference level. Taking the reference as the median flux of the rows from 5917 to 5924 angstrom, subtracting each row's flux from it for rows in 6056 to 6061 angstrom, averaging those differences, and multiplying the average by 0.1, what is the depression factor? -0.10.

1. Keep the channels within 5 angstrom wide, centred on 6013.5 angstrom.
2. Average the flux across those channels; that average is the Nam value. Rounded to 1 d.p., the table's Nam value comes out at 18.6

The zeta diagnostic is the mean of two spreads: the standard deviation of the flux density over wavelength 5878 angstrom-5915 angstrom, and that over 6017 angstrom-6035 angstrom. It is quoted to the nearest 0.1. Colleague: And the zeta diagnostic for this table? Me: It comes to 1.6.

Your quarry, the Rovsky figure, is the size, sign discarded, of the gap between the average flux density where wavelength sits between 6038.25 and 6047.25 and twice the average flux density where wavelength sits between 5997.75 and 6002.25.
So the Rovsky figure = 20.3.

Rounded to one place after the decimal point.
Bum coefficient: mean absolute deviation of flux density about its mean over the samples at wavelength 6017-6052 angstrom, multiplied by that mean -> 16.2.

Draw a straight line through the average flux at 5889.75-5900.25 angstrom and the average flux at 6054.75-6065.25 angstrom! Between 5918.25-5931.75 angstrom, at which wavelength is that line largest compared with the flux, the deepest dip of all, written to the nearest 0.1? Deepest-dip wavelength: 5928.0 angstrom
